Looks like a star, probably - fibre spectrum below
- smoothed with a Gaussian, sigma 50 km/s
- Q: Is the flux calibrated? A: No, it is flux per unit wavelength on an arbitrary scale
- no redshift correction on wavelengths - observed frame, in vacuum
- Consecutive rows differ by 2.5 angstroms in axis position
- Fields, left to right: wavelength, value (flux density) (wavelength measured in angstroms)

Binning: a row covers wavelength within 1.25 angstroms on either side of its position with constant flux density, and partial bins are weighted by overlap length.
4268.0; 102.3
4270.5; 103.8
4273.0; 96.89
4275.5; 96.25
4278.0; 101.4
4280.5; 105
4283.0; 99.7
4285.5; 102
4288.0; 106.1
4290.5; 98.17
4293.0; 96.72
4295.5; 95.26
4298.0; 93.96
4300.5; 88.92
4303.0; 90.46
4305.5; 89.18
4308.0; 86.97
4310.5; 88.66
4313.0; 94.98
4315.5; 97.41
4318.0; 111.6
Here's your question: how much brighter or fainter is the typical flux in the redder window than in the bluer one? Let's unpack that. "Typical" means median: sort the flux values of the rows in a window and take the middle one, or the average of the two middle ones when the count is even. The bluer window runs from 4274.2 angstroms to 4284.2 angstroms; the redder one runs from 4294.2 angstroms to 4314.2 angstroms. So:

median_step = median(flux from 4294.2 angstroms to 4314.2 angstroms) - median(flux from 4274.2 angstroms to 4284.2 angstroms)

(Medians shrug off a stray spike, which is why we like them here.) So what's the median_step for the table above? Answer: -10.7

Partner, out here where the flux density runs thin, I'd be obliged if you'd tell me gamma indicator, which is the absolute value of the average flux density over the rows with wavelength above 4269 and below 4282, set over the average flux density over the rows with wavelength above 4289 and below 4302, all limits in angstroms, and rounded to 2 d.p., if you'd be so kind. 1.06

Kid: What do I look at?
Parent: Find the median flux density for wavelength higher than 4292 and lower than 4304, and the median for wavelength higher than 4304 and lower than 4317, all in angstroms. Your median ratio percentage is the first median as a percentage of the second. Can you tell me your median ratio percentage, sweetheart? 105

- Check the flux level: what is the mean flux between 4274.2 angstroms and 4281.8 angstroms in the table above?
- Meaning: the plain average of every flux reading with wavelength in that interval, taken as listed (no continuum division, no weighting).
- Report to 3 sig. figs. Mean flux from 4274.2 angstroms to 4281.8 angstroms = 101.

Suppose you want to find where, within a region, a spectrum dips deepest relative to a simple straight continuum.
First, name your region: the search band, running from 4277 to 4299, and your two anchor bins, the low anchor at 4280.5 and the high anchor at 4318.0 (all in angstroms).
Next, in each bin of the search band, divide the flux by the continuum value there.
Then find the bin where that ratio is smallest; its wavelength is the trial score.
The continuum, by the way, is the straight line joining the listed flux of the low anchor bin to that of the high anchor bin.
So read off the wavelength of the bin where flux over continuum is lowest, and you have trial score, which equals 4298.0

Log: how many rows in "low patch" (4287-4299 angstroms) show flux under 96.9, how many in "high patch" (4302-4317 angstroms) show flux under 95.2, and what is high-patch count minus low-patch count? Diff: 2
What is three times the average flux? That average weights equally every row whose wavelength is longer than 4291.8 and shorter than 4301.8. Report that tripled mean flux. 281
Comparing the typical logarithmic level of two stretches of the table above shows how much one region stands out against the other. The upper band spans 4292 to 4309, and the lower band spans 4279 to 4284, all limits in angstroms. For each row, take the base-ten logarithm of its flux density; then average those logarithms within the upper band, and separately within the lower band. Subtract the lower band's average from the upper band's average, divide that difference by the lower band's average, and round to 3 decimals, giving -0.024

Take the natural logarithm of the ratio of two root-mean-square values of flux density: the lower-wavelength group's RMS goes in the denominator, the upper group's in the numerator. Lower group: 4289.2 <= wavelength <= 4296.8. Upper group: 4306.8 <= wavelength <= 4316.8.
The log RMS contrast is -0.05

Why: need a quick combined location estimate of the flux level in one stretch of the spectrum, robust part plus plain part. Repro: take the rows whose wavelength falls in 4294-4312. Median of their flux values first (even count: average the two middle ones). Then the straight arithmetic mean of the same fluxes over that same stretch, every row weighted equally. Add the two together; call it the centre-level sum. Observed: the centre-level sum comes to 180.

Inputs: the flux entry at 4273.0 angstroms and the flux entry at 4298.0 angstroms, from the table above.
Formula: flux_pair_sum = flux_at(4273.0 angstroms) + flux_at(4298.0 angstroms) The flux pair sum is 191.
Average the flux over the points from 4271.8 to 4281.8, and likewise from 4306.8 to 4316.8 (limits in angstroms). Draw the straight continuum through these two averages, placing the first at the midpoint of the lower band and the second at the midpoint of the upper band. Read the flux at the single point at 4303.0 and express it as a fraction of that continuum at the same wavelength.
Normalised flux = 0.96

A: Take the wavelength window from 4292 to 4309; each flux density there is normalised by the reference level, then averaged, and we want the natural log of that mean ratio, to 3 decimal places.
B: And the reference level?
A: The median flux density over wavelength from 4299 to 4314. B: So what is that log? 0.029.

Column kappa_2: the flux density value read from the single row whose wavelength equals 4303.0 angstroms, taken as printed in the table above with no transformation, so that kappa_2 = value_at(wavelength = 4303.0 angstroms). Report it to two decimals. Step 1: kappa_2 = 90.46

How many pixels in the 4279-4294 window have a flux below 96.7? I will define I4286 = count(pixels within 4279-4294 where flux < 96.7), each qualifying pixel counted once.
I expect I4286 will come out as 0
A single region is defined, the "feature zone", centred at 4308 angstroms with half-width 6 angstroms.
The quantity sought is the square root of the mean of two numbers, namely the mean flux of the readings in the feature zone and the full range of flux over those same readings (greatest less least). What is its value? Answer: 7.00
